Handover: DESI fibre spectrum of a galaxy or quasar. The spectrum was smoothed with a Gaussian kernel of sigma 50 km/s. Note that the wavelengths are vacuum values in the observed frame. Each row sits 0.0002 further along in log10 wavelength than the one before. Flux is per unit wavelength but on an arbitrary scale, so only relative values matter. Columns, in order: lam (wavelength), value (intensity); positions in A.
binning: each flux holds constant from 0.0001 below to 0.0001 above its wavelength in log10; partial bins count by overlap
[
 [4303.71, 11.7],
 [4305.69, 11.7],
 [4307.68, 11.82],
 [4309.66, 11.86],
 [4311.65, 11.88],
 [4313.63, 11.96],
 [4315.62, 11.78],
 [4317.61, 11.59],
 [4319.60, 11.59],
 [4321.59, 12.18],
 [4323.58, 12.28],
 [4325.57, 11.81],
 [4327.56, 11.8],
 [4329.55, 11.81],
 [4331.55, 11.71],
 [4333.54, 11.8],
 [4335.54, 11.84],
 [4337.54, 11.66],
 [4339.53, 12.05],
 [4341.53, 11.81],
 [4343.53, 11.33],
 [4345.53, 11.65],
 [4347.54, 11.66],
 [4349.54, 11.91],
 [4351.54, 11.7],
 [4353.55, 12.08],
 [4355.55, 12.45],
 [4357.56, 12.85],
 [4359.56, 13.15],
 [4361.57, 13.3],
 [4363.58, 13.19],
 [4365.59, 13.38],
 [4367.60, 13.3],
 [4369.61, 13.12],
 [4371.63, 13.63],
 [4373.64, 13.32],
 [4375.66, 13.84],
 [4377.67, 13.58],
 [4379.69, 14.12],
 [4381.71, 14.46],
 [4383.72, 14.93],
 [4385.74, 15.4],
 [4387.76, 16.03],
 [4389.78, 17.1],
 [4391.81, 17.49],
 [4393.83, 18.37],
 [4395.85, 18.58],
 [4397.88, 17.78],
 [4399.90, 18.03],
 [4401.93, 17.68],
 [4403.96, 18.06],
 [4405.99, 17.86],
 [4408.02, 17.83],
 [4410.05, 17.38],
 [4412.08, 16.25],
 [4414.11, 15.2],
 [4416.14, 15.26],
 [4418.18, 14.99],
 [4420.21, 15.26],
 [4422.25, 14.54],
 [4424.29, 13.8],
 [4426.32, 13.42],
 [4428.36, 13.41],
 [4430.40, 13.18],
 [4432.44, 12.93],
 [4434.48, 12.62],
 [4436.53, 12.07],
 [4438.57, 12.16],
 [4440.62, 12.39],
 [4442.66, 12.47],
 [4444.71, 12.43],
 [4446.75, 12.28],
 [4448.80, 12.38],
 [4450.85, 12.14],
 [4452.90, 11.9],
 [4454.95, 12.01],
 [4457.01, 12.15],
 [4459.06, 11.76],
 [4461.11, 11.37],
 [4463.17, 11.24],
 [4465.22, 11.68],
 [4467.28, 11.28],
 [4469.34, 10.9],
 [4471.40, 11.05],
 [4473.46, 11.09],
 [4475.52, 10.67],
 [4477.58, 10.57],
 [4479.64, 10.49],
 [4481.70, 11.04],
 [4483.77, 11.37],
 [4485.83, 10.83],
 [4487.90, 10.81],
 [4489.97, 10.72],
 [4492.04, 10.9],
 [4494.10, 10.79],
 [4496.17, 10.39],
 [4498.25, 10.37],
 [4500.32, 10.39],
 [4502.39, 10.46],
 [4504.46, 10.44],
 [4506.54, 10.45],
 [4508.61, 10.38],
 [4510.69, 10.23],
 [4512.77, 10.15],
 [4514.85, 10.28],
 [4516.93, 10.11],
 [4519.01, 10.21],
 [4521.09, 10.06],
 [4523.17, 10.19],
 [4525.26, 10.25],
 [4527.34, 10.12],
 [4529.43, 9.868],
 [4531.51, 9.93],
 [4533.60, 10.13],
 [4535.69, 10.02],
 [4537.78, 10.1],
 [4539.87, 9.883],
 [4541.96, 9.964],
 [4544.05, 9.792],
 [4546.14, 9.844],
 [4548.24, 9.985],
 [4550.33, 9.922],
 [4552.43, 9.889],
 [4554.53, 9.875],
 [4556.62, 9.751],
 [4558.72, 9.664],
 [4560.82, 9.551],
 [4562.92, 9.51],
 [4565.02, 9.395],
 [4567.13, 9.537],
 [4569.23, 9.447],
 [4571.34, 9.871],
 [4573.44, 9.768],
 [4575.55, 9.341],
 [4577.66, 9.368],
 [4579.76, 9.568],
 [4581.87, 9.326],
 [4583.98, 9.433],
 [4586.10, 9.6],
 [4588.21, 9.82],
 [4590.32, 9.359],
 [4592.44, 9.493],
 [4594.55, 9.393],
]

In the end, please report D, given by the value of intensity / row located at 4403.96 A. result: 18.06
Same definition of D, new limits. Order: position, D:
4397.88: 17.78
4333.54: 11.8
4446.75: 12.28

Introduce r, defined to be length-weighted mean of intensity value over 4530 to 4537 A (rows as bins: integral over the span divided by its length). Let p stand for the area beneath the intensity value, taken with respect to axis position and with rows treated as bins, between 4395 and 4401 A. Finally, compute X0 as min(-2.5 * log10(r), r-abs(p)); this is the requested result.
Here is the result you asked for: -99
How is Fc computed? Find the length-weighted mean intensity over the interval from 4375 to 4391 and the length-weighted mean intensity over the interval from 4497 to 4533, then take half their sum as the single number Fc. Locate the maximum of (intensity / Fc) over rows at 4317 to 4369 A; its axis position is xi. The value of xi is 4365.59 A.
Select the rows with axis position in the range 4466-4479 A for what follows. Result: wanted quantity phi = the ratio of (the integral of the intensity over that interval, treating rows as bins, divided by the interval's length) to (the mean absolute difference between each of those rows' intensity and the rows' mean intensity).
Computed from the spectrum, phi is 51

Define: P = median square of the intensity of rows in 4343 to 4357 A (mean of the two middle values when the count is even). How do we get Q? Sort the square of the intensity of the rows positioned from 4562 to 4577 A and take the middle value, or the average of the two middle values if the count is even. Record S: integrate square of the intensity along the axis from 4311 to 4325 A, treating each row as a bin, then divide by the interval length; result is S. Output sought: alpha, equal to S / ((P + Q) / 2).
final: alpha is 1.24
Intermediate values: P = 137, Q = 90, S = 142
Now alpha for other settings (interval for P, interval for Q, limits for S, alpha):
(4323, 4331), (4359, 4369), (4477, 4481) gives 0.71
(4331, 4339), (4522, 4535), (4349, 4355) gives 1.19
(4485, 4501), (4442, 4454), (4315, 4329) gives 1.05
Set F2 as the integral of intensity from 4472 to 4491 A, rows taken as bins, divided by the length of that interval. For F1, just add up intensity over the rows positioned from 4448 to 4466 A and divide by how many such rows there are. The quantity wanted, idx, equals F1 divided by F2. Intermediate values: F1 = 12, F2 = 11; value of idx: 1.09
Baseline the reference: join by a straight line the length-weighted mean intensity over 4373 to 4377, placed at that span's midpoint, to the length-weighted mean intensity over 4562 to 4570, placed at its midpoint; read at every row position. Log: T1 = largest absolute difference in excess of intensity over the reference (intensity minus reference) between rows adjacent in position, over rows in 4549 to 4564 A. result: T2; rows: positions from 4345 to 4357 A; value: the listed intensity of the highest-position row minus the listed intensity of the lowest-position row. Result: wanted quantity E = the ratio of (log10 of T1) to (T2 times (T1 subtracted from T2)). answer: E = -2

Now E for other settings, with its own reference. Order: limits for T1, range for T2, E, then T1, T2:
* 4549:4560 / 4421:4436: 0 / 0.1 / -1.92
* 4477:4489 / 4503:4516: -2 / 0.6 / -0.16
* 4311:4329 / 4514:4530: 0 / 0.6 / -0.41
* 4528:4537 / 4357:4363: -7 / 0.2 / 0.45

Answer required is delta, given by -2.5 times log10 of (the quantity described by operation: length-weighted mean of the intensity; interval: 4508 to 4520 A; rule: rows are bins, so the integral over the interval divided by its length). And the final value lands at -2.52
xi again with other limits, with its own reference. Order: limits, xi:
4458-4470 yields 4459.06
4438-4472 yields 4442.66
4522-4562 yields 4525.26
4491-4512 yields 4492.04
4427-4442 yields 4428.36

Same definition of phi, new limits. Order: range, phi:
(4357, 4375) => 87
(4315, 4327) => 50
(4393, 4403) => 58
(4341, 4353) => 90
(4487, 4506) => 54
